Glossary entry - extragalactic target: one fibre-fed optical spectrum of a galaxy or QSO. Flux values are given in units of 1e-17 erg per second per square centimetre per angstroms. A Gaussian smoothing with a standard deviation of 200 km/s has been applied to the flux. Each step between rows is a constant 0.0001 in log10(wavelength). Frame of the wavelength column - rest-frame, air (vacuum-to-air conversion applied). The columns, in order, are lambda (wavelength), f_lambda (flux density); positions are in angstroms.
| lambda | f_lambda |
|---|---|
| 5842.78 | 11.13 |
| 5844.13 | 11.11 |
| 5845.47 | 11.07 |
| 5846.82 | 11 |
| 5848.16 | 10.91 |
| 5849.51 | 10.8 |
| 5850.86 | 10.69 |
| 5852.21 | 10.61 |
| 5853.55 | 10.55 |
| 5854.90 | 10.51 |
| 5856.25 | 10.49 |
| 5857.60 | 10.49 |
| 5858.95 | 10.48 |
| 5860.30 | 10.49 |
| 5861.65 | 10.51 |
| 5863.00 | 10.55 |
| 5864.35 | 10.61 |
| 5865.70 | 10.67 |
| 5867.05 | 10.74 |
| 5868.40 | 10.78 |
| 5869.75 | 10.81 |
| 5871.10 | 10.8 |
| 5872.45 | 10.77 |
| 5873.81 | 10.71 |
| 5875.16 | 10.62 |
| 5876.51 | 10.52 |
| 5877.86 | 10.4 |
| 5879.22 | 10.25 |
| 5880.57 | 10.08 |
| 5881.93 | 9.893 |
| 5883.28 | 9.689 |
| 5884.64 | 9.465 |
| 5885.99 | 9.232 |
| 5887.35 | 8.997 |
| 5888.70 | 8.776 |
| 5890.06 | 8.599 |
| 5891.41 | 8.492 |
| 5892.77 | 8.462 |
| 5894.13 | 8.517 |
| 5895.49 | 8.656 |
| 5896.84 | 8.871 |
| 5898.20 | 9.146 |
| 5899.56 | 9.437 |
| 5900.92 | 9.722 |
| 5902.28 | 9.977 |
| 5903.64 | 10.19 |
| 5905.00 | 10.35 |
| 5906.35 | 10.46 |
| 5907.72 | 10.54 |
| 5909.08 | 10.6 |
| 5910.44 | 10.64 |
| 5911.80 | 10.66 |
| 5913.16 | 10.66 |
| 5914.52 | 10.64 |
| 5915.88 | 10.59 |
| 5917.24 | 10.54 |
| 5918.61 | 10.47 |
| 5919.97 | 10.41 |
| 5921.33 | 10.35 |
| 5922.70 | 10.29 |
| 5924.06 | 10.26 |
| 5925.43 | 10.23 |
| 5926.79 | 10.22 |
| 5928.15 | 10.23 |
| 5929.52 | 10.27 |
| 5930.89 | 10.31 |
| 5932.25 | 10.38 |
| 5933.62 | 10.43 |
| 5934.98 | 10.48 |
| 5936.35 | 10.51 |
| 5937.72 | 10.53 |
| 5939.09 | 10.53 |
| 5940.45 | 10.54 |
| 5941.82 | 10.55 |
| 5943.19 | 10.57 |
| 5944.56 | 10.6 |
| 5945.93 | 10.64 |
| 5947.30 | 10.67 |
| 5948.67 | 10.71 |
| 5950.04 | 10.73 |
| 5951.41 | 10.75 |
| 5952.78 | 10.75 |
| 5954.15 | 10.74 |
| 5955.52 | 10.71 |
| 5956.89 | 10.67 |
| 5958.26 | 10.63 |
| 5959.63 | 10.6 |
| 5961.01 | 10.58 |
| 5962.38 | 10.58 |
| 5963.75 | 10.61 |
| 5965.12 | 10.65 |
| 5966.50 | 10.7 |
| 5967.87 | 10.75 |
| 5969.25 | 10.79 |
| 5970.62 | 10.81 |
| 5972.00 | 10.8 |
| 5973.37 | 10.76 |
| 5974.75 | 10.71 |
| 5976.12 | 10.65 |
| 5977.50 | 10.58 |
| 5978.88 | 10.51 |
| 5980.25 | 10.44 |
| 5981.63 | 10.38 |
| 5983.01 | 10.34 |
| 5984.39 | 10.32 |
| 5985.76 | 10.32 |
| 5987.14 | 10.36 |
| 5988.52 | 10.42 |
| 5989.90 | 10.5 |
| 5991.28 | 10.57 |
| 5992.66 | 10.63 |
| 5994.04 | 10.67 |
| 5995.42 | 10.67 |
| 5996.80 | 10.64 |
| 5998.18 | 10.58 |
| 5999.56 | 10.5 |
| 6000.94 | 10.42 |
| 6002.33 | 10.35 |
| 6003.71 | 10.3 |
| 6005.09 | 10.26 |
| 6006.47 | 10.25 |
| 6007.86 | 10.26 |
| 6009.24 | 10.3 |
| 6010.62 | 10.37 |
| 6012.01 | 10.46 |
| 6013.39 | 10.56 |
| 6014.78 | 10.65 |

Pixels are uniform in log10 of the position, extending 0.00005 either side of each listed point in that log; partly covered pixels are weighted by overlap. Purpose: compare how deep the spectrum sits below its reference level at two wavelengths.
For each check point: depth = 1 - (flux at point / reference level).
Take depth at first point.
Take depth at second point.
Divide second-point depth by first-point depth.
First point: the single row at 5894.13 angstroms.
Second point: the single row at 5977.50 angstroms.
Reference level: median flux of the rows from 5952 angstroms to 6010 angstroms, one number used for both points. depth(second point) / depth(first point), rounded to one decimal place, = 0.0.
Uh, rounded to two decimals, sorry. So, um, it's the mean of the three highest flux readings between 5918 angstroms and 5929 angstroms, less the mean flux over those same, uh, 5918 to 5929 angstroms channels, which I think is 0.10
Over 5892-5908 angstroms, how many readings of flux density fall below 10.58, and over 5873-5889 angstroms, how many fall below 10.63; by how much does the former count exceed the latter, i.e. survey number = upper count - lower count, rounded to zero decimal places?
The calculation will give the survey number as 1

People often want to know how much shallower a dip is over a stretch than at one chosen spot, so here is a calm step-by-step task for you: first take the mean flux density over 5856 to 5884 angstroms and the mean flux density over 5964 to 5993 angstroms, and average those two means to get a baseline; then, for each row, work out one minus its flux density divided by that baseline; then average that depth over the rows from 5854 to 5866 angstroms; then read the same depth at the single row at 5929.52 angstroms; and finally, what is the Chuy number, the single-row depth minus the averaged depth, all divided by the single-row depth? 1.0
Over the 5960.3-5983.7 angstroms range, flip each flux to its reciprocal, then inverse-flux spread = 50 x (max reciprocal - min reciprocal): 0.21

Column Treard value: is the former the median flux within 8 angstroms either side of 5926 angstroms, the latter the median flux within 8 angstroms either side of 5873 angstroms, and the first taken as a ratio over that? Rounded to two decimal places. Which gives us 0.96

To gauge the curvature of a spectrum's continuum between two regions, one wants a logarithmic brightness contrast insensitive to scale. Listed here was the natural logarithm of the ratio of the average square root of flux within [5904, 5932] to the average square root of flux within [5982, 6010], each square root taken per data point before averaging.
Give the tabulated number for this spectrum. 0.000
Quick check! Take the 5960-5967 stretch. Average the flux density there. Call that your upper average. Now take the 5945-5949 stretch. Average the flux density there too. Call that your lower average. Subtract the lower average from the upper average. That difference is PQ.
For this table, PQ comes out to -0.05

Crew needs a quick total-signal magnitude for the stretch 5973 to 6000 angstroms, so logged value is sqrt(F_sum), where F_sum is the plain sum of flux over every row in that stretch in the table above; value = 14.5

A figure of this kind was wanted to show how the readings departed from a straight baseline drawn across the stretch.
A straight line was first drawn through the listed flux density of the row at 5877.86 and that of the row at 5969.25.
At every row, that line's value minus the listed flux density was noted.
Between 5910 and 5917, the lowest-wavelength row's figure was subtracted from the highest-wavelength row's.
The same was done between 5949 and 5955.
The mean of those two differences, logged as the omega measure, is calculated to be 0.04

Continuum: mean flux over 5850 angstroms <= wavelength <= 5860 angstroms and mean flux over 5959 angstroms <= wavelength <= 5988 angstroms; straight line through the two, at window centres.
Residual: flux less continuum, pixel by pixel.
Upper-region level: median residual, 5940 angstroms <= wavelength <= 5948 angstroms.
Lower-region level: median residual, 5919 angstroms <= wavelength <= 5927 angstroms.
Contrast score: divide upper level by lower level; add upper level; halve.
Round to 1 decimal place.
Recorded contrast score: 0.0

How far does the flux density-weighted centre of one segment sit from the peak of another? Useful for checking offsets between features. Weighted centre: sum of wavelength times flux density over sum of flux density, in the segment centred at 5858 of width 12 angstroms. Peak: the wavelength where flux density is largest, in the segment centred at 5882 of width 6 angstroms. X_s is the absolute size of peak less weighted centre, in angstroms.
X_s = 21.6 angstroms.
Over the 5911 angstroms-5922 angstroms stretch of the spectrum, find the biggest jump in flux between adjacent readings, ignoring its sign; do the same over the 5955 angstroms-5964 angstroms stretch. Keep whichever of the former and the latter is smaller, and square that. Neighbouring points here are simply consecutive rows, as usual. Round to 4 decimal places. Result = 0.0016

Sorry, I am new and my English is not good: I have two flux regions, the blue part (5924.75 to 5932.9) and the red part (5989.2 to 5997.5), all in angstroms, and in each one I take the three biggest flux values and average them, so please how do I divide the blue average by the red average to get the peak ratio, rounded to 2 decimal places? 0.97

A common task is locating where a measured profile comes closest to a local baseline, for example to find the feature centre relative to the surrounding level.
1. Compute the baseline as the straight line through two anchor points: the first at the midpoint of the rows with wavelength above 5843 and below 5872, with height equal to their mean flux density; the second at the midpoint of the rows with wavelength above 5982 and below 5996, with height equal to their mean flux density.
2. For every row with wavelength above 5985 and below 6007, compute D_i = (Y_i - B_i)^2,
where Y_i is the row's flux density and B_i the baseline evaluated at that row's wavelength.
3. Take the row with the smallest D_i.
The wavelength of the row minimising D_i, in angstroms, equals 5989.90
